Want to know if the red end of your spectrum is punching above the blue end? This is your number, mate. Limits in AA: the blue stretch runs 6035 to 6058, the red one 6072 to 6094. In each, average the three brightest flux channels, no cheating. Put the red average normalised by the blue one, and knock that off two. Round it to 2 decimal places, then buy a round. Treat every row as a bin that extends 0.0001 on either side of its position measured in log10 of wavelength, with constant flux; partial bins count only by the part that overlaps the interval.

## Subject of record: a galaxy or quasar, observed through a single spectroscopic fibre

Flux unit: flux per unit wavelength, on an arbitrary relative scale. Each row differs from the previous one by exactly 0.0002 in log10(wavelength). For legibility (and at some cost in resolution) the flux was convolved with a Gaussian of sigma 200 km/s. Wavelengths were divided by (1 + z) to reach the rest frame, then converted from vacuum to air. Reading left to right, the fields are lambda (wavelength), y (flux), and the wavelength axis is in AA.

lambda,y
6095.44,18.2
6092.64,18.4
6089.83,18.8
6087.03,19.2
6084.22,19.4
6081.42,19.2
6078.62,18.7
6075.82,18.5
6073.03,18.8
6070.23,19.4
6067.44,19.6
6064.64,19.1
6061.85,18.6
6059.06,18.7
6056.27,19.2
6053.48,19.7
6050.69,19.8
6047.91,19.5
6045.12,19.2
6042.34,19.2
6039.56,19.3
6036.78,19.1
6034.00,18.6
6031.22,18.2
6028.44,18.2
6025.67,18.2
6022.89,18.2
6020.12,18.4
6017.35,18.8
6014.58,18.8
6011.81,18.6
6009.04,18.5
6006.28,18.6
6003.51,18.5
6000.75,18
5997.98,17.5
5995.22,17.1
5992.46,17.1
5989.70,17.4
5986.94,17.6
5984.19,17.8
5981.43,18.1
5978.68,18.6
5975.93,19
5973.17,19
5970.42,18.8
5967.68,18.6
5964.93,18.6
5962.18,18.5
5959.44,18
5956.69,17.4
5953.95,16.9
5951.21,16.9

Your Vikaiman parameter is 1.02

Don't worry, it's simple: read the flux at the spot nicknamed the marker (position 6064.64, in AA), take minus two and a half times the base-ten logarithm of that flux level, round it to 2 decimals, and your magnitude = -3.20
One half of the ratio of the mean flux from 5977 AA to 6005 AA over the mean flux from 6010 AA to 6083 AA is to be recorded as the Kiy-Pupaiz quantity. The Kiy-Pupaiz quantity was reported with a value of 0.470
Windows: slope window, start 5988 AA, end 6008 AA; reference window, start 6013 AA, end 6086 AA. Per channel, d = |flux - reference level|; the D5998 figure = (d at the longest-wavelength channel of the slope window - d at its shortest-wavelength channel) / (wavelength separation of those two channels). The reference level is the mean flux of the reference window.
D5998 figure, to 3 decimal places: -0.072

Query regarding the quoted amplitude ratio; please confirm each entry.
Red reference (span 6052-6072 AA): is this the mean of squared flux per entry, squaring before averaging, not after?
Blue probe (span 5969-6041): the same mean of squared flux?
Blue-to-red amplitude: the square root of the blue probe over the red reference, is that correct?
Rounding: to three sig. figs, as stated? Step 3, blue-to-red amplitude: 0.955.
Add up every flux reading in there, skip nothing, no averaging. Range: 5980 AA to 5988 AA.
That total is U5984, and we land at 53.5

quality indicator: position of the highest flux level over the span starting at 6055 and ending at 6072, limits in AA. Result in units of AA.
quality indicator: 6067.44 AA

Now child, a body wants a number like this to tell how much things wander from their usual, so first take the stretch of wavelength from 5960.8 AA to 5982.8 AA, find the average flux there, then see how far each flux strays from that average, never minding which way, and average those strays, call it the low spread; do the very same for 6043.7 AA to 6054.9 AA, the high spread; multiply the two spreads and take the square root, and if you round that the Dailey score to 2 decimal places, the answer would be 0.21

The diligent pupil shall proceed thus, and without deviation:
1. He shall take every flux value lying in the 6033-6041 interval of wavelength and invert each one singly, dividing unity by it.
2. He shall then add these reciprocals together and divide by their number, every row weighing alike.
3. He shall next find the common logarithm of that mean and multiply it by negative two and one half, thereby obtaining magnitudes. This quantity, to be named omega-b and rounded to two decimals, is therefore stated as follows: 3.20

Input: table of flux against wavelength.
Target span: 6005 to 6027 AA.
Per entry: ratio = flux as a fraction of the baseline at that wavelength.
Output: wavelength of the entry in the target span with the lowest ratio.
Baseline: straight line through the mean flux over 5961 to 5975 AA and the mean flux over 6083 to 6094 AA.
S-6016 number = 6025.67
